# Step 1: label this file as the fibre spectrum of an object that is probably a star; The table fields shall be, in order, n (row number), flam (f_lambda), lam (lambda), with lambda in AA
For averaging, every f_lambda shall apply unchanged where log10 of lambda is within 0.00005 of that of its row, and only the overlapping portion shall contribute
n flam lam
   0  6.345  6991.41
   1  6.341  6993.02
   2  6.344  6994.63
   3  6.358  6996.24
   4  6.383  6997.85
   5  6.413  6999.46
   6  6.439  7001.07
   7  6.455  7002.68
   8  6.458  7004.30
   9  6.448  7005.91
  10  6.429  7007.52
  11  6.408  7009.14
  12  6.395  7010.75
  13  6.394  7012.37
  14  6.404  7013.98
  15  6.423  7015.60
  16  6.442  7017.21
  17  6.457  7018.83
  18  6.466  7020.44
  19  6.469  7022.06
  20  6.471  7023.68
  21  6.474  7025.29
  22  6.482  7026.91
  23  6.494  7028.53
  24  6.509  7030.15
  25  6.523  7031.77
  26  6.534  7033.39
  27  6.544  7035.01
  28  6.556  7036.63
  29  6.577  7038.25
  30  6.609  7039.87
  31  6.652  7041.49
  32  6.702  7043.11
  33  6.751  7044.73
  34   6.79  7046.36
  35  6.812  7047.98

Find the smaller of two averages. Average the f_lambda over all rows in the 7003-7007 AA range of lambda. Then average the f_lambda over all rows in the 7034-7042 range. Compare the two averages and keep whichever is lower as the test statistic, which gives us 6.45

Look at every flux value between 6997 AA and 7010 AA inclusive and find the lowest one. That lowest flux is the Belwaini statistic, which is 6.383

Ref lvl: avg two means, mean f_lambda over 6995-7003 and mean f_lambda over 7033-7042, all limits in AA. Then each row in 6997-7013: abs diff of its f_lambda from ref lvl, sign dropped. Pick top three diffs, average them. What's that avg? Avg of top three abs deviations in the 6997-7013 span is 0.10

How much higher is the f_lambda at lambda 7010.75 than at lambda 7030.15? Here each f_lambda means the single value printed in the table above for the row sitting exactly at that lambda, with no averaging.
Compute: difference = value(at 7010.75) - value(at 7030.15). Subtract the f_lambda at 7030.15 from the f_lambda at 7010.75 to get -0.11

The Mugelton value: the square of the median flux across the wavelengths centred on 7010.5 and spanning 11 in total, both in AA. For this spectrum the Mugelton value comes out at 41.1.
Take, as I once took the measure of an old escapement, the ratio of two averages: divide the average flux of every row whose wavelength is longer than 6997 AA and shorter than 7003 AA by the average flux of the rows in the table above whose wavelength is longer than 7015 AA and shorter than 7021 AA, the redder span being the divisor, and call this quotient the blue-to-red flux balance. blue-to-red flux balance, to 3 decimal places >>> 0.996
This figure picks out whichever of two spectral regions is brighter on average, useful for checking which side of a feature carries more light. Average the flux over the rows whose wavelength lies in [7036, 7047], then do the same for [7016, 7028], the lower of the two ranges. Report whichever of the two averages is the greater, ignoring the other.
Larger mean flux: 6.66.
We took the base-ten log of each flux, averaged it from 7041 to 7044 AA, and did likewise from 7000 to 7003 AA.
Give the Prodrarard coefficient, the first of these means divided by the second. 1.019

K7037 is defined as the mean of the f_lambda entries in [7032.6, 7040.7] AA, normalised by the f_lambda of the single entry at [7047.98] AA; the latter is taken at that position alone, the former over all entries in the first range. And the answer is 0.964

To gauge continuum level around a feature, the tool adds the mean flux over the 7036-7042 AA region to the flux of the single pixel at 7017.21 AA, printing 13.0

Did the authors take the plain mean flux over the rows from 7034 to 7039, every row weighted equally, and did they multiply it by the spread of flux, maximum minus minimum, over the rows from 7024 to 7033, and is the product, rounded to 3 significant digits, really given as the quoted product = 0.321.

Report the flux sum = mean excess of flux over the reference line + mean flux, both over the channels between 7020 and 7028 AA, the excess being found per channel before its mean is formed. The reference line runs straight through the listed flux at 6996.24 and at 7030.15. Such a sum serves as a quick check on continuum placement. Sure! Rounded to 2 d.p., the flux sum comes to 6.46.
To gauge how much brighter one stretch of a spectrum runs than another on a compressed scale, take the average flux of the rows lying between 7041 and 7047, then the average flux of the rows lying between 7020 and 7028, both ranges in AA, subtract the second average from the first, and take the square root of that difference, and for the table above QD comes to 0.50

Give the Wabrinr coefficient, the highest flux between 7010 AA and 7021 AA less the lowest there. 0.072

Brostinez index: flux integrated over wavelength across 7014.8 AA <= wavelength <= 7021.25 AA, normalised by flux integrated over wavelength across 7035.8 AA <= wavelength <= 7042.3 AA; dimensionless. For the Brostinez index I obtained 0.97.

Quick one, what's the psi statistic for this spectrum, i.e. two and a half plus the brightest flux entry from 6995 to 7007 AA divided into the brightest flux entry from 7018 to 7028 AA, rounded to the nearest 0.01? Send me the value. 3.50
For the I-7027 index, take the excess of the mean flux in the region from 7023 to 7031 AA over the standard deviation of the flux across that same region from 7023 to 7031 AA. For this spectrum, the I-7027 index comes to 6.47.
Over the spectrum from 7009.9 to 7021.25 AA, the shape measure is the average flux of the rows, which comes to 6.43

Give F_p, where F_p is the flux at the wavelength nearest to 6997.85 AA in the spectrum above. 6.383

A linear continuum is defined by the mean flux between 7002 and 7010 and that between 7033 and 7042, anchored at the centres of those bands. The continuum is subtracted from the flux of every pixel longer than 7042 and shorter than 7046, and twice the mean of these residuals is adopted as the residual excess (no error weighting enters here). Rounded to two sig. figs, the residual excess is 0.24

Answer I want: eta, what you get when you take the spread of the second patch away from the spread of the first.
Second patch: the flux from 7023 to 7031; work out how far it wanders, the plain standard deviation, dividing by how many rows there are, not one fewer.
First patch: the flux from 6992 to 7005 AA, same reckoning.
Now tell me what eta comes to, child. 0.032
